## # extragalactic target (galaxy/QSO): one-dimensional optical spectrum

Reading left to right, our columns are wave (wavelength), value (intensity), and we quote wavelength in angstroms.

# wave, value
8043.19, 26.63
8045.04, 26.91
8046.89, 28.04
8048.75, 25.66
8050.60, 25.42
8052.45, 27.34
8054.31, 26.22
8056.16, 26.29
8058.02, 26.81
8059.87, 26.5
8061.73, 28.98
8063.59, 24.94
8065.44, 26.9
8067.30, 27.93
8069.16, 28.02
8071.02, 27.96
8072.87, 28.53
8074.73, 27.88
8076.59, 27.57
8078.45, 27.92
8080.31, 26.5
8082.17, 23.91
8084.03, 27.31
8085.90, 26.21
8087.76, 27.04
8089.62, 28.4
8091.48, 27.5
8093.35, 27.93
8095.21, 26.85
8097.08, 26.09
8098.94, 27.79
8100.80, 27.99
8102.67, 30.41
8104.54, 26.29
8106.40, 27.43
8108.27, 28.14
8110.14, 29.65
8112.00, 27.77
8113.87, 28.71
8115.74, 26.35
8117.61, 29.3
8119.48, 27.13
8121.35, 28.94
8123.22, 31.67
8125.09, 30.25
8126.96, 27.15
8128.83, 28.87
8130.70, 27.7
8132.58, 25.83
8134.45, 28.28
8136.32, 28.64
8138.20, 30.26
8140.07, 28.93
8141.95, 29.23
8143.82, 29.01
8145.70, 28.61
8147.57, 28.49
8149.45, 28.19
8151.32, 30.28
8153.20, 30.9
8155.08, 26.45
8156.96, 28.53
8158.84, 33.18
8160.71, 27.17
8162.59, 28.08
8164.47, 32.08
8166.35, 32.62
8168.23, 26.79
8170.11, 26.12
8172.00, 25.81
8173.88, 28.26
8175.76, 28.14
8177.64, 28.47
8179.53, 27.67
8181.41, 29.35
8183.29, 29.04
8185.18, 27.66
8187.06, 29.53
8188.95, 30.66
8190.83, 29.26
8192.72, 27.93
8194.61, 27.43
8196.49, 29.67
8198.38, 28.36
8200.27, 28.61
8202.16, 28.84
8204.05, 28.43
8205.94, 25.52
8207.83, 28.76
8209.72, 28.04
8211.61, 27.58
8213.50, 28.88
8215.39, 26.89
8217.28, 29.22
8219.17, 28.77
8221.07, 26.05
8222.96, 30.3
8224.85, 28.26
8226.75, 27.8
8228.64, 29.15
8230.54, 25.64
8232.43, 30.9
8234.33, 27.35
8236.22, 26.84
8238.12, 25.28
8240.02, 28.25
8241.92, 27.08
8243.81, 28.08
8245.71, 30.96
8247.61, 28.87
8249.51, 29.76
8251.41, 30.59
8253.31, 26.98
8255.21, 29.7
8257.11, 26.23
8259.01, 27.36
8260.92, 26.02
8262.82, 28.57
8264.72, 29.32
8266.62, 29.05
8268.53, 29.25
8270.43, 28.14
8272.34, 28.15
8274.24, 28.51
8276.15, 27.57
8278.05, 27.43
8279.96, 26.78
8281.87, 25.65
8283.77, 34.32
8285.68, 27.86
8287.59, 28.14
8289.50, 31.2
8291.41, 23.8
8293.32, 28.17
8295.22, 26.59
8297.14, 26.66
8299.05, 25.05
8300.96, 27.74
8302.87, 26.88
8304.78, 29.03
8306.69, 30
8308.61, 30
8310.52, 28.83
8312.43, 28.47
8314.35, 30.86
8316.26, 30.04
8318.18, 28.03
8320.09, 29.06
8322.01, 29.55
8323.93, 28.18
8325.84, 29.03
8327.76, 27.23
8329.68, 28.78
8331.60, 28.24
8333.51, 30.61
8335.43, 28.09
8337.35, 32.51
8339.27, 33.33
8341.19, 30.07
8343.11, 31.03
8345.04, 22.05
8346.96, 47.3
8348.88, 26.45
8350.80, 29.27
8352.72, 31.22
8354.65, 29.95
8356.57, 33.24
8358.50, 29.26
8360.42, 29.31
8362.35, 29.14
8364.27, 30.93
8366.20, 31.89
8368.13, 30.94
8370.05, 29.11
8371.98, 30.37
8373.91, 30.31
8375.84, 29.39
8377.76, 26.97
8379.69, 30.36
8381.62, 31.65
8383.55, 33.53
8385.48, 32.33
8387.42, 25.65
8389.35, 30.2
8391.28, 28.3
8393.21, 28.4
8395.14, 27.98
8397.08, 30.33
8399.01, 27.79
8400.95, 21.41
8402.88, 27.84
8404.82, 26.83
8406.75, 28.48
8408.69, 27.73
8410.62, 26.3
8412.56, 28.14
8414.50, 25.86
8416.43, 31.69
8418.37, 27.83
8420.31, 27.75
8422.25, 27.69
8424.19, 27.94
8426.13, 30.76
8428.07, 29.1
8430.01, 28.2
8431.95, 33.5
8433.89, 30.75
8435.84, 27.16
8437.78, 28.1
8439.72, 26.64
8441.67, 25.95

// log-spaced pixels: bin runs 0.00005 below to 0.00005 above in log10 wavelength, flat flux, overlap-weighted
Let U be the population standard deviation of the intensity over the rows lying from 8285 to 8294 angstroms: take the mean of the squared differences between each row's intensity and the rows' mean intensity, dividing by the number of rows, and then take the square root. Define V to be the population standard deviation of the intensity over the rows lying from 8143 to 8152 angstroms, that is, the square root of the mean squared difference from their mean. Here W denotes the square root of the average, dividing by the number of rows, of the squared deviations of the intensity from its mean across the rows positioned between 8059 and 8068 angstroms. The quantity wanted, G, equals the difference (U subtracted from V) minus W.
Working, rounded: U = 2.4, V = 0.7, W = 1.36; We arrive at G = -3.0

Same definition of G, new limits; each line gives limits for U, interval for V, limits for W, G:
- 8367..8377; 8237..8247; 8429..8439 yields -1.1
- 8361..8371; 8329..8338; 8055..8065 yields -0.7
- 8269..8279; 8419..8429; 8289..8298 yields -1.6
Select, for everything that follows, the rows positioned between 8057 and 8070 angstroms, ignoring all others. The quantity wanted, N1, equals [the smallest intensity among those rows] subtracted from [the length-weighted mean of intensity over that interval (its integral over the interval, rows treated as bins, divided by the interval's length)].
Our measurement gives 2.19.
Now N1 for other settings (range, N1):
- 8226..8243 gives 2.32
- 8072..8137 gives 3.91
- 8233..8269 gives 2.92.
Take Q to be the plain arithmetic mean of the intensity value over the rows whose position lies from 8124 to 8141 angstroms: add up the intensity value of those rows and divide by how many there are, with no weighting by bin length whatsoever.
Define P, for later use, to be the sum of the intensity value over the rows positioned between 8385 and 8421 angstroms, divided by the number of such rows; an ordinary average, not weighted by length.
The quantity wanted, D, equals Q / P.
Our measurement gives 1.02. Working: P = 27.9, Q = 28.4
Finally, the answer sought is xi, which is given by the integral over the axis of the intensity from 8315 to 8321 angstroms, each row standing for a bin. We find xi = 175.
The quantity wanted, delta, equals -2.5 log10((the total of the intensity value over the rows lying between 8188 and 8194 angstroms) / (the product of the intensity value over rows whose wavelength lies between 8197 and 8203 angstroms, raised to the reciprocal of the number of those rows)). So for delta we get -1.22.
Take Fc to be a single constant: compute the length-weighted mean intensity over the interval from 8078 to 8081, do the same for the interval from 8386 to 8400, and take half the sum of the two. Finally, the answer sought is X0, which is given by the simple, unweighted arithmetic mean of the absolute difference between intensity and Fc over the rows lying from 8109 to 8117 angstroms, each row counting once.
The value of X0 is 1.1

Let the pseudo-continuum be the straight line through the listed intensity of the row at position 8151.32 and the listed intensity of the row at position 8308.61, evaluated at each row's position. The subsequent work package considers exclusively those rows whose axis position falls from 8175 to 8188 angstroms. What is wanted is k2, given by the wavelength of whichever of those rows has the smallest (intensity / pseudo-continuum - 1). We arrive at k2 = 8185.18 angstroms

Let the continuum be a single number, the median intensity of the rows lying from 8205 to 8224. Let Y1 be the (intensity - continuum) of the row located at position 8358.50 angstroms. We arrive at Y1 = 0.86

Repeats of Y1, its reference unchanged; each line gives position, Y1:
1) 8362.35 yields 0.74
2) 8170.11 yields -2.28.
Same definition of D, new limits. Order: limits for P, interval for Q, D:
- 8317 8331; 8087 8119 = 0.98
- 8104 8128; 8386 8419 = 0.98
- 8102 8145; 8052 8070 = 0.95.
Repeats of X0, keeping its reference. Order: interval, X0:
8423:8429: 1.4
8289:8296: 2.2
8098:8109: 0.8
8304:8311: 1.6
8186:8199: 1.3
